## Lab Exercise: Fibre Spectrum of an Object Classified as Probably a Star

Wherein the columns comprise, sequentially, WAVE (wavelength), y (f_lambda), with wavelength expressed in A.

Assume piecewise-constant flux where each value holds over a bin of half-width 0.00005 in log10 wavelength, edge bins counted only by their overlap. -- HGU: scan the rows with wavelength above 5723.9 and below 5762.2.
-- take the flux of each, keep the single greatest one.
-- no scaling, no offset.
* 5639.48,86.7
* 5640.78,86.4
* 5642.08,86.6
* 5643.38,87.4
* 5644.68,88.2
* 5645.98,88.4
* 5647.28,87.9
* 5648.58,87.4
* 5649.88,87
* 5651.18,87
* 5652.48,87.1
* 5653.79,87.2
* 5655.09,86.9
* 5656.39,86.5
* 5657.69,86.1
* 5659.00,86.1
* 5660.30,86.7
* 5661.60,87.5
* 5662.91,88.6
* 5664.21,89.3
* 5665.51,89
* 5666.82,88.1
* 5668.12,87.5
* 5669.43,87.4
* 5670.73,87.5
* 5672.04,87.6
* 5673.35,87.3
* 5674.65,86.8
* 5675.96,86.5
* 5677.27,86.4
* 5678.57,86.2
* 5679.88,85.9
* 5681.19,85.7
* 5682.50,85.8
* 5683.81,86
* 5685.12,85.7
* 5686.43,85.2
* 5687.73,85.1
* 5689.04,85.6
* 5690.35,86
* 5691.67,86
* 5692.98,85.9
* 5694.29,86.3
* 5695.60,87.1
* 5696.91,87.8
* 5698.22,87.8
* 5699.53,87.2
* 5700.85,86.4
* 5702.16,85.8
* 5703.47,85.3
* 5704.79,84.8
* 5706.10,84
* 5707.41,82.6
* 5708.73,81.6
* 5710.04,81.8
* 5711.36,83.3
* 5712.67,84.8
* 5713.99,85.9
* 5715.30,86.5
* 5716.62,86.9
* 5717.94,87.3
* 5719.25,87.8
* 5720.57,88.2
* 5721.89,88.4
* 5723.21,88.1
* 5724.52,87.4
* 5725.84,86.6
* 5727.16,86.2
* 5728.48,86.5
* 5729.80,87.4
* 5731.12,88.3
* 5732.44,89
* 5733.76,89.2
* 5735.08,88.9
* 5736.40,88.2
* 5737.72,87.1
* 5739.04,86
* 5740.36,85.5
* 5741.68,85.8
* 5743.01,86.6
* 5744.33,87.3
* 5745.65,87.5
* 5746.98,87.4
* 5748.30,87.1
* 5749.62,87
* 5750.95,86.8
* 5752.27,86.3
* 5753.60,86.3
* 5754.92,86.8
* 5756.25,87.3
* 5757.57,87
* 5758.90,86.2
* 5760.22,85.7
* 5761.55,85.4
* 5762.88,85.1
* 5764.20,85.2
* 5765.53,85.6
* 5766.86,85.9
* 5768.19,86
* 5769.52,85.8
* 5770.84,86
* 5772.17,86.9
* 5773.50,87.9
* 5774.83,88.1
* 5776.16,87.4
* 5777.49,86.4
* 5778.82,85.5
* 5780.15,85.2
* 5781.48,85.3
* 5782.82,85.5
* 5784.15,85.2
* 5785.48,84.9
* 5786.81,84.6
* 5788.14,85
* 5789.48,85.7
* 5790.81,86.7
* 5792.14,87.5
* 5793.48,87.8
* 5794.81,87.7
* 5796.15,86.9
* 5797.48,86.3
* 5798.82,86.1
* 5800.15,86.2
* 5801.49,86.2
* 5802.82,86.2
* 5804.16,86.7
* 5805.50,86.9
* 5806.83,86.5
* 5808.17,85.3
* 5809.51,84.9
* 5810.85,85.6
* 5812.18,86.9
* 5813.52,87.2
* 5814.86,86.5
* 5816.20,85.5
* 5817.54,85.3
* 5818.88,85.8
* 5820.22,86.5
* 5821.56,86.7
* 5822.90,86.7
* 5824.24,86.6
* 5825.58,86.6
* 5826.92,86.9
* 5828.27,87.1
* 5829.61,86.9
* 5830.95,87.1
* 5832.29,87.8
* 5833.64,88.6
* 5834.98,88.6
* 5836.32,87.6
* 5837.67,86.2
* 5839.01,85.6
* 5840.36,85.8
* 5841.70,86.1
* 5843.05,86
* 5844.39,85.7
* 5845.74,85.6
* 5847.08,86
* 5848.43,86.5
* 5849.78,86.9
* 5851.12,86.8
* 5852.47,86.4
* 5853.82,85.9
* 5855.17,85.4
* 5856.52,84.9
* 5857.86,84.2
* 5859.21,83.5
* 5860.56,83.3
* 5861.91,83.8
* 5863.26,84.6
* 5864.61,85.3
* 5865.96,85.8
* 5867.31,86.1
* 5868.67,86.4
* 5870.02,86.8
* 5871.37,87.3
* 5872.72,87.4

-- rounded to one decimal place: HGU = 89.2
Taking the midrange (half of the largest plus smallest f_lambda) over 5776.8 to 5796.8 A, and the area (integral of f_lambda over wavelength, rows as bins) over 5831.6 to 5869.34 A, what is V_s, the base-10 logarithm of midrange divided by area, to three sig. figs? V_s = -1.58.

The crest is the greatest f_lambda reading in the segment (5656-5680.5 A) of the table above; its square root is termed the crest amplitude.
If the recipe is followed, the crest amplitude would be 9.45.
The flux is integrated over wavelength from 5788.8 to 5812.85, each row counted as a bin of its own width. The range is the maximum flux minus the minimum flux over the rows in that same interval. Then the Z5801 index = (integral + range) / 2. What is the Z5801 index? 1041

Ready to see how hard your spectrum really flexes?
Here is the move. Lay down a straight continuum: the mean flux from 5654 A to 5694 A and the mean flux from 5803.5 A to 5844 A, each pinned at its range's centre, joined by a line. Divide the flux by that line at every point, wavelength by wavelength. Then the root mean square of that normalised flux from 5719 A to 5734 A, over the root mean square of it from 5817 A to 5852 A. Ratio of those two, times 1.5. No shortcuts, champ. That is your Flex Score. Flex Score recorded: 1.52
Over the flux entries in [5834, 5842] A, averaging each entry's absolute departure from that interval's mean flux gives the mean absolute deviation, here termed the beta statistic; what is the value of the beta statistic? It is 1.0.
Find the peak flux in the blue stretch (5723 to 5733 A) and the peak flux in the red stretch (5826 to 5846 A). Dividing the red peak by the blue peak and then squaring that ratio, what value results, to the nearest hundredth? 0.99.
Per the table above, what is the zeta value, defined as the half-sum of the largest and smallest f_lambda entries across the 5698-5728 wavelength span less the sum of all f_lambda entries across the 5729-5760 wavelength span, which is -1920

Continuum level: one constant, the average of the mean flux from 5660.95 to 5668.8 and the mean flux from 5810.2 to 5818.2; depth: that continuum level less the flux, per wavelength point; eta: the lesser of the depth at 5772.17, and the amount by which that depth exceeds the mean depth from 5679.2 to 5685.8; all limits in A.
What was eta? -1.1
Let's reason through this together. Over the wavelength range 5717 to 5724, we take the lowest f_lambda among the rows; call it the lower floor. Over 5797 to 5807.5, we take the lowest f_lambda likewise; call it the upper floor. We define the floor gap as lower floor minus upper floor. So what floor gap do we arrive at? 1.2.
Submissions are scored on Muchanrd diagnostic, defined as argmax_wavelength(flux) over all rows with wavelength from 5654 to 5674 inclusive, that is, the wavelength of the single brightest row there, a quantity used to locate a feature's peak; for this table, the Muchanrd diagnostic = 5664.21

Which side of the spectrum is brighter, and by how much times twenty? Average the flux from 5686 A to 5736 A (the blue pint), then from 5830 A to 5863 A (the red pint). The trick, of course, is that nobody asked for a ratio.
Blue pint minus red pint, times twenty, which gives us 6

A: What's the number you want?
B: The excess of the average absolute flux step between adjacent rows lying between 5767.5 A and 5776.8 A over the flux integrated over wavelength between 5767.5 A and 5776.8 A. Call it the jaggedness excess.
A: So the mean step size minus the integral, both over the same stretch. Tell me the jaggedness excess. -808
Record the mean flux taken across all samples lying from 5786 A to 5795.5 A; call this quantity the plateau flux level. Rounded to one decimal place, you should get 86.4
